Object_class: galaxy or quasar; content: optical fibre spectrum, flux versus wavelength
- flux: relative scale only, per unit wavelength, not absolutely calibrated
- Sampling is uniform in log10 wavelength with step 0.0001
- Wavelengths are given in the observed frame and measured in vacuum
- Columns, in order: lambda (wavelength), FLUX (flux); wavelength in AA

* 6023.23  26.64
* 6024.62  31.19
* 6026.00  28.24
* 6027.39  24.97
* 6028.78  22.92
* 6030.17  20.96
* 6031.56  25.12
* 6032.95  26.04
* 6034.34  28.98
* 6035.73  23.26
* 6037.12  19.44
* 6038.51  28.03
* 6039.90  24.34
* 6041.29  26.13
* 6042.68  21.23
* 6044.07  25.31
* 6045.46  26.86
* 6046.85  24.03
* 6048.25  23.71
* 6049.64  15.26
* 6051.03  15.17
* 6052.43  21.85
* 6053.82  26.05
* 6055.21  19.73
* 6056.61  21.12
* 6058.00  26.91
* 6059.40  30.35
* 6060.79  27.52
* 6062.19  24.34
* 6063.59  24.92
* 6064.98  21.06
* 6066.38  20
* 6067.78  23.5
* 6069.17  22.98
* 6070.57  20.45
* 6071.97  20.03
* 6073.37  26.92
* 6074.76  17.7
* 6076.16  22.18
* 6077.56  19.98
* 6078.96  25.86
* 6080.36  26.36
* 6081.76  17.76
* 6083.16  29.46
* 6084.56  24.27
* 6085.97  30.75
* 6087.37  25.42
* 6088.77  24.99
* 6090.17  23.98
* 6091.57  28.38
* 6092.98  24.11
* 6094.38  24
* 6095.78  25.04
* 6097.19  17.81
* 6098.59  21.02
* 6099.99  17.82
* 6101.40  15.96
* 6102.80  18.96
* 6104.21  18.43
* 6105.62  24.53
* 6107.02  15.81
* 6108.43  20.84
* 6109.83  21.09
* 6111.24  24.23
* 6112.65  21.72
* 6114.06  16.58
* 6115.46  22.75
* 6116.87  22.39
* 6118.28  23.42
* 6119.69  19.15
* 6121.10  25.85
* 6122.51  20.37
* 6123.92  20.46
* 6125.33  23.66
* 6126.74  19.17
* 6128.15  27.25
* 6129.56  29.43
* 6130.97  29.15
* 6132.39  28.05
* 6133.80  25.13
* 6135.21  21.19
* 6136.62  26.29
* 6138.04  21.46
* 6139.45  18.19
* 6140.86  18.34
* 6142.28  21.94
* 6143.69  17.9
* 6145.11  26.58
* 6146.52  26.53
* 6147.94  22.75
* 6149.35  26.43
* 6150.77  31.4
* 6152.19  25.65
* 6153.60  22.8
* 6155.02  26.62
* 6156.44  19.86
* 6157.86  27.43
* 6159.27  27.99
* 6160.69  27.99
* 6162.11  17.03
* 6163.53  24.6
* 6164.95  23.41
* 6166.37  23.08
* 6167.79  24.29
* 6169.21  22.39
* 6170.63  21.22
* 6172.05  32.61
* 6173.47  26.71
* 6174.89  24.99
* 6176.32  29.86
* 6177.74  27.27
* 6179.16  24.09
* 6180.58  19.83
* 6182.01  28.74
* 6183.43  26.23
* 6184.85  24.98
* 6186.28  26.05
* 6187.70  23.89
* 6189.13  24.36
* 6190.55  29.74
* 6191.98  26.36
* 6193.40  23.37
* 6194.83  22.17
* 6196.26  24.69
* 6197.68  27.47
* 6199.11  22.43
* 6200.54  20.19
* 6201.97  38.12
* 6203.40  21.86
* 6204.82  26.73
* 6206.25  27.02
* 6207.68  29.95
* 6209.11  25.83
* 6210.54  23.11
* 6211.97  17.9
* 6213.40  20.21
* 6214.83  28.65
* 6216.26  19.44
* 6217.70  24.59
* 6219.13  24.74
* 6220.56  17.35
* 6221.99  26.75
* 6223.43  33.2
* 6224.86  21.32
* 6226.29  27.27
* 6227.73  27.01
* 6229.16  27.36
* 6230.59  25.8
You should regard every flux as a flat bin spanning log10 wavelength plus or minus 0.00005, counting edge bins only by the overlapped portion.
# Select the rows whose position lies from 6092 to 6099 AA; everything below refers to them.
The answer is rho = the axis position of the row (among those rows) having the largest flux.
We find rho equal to 6095.78 AA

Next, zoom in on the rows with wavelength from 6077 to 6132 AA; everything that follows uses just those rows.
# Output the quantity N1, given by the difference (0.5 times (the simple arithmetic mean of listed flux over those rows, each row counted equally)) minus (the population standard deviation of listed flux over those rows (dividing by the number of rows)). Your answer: 7.5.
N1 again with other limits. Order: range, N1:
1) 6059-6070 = 9.0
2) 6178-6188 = 9.9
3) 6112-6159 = 8.0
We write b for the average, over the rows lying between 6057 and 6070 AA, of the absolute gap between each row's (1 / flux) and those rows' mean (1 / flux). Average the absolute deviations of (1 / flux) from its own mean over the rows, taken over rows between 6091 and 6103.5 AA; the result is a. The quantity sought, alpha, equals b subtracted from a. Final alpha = 0.0036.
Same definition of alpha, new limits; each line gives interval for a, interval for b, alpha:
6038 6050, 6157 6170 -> 0.0012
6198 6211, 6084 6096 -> 0.0032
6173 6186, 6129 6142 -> -0.0037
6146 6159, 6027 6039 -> -0.0002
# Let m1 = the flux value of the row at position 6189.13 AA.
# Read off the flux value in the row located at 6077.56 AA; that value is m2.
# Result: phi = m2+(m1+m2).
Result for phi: 64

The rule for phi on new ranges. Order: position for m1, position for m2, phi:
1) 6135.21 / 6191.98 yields 74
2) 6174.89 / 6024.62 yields 87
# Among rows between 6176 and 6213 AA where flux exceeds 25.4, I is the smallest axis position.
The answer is 6176.32 AA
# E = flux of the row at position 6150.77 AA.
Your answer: 31.4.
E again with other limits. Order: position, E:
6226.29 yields 27.27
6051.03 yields 15.17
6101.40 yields 15.96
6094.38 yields 24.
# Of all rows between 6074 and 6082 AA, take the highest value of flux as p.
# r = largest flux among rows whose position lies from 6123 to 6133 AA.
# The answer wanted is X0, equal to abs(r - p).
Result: 3.1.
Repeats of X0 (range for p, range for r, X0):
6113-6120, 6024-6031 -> 7.8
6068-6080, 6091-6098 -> 1.5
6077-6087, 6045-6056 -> 3.9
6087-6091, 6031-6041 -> 3.6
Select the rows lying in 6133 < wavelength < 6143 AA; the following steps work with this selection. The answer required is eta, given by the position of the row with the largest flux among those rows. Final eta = 6136.62 AA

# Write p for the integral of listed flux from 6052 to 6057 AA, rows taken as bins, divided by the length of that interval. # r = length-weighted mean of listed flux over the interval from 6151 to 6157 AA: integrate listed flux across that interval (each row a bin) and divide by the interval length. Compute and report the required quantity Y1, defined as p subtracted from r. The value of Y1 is 2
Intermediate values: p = 22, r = 24.4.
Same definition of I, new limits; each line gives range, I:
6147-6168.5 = 6149.35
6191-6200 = 6191.98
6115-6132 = 6121.10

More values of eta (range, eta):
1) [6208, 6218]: 6214.83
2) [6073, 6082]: 6073.37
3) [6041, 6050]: 6045.46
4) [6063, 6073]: 6063.59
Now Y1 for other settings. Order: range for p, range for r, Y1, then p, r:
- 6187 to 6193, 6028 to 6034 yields -2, 26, 24.1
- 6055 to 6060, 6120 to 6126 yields -3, 25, 22.3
